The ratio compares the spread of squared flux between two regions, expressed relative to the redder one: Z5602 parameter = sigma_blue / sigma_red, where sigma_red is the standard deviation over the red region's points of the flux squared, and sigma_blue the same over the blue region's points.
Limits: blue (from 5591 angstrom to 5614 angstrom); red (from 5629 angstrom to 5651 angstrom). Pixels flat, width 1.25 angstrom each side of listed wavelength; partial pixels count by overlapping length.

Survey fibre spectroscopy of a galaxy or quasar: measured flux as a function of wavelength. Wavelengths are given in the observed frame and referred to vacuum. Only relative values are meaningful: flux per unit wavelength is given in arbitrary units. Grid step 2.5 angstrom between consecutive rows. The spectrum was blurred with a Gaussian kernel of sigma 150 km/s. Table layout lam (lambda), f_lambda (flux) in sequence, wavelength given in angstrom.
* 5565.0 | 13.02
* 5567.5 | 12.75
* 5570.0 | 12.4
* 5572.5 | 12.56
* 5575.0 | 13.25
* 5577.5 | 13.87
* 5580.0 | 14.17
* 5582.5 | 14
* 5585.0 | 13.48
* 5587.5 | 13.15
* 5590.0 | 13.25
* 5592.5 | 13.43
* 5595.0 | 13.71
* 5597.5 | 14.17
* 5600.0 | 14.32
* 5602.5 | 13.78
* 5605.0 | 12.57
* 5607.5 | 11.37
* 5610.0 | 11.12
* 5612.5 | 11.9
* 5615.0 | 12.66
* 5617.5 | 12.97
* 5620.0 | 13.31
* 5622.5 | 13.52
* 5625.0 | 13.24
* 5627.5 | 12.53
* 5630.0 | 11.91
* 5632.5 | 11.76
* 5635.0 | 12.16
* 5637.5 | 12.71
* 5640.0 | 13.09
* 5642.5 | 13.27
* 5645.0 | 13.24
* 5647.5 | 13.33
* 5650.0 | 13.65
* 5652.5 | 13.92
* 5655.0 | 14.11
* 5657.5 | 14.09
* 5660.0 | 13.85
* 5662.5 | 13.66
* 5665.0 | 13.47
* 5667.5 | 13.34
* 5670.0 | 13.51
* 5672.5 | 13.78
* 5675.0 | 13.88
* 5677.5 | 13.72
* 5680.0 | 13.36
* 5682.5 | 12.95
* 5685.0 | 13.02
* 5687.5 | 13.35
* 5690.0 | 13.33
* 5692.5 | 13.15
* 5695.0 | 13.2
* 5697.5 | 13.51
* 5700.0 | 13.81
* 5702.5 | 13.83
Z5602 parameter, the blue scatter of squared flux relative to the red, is 1.78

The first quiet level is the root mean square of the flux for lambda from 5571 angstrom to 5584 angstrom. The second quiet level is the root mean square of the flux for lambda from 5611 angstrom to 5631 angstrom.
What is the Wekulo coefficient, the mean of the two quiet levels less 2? 11.2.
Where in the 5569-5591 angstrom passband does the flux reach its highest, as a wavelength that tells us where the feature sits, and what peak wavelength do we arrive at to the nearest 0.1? 5580.0 angstrom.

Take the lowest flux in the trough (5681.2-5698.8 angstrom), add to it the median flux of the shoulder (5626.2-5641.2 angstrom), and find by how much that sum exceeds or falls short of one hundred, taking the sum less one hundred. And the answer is -74.7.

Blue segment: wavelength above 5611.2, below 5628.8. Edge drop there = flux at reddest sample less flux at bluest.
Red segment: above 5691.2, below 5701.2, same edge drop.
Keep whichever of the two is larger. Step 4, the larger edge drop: 0.66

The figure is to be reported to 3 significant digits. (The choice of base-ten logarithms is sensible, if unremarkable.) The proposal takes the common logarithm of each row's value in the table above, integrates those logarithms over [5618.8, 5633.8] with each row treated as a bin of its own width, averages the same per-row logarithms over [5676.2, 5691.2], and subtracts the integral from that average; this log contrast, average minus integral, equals -15.4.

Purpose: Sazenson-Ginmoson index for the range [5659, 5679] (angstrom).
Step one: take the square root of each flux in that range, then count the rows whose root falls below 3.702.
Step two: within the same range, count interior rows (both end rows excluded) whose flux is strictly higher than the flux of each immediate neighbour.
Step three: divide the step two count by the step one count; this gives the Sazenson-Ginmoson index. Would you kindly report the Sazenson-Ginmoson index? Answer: 0.25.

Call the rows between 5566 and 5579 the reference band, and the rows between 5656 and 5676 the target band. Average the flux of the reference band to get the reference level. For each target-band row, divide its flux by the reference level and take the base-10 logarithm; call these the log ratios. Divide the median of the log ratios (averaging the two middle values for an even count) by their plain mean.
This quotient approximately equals 1.03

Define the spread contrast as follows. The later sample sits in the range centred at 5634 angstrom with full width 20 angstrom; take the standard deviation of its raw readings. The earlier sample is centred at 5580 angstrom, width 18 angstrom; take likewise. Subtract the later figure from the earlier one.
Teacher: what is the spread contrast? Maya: 0.0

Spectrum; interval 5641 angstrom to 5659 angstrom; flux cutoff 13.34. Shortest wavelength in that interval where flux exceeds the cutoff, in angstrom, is 5650.0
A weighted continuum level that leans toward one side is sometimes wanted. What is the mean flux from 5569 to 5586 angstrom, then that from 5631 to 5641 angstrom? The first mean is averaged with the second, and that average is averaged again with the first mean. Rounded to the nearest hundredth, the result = 13.15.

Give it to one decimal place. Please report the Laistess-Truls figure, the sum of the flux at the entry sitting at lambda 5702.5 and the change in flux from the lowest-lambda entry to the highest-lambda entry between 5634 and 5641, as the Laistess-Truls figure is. 14.8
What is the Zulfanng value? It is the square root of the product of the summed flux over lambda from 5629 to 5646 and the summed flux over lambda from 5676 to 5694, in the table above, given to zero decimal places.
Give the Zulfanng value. 90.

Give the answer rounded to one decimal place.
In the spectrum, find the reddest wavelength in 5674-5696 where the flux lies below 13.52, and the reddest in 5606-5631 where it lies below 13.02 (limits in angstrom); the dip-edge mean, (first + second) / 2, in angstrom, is 5662.5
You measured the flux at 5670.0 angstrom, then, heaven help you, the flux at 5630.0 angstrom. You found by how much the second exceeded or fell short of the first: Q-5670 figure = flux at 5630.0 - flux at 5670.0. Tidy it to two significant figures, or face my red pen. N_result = -1.6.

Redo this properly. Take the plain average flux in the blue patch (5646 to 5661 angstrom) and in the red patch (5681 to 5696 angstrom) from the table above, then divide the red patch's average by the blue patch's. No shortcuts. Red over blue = 0.95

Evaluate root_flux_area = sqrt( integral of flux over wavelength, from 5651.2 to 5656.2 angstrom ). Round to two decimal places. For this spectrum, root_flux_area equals 8.37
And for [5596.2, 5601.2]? 8.44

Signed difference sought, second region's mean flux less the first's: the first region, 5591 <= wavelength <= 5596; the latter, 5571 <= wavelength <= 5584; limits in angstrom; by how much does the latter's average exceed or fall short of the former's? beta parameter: 0.0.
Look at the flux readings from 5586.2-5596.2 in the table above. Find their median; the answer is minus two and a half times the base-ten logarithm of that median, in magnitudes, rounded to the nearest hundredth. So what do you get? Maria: -2.81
